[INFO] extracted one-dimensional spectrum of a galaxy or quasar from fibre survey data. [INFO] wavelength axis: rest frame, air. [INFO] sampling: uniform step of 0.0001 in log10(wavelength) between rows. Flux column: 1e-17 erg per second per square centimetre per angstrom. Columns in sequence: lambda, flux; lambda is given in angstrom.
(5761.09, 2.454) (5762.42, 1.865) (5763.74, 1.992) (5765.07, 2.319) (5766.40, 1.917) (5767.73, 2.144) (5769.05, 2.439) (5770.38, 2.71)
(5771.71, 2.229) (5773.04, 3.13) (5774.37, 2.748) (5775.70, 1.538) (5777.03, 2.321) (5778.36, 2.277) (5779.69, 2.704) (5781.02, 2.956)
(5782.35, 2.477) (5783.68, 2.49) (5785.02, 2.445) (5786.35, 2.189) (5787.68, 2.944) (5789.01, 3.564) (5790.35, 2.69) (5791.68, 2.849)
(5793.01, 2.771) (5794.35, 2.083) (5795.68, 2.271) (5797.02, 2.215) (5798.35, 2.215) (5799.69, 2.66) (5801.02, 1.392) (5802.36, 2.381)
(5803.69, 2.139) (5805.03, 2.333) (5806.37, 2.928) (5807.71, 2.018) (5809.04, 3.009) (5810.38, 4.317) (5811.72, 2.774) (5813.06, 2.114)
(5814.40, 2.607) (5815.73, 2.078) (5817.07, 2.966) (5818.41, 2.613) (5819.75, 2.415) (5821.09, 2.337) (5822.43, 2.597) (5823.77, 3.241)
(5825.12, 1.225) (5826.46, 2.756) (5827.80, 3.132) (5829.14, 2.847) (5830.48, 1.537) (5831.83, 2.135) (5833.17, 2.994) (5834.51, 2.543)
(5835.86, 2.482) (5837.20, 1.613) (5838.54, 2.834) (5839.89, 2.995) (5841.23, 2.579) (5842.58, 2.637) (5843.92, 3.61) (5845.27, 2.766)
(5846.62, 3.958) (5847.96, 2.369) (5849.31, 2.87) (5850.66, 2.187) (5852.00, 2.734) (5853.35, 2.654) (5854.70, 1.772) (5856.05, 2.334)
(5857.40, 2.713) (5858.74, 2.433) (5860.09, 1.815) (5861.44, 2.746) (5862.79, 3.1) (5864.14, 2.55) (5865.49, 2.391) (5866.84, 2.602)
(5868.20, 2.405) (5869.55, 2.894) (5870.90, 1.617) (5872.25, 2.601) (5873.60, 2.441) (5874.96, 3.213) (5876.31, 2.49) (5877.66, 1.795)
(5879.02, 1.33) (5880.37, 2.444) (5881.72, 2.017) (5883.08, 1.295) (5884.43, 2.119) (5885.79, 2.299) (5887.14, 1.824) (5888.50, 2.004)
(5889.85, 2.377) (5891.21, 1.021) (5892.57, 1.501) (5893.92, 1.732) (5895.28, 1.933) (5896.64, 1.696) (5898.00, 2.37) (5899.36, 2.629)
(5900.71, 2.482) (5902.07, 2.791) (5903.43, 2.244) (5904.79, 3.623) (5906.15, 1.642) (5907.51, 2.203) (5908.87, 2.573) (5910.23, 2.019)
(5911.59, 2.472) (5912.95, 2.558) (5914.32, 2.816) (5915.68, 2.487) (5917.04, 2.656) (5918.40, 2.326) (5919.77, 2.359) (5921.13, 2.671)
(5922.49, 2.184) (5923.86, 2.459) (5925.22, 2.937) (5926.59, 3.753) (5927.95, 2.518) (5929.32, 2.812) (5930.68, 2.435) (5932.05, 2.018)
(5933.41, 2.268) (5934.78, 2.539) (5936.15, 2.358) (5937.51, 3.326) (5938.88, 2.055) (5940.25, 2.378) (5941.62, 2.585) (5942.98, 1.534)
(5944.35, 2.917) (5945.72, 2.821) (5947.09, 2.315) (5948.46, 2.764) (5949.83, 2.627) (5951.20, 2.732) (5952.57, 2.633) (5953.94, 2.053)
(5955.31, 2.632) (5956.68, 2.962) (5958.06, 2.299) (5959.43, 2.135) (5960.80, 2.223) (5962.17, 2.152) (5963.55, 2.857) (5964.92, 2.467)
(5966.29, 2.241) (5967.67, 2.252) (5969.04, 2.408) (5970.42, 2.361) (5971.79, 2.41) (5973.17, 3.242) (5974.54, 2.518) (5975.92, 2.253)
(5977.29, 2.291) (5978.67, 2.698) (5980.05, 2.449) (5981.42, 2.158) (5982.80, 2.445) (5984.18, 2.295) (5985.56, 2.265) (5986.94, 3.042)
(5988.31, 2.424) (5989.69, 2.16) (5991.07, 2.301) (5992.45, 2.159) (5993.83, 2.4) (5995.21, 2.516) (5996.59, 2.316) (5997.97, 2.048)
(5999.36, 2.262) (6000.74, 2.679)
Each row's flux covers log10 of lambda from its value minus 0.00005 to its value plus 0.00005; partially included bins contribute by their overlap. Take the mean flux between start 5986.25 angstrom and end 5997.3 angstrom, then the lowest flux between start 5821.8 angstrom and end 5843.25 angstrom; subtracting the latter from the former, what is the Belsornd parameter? 1.19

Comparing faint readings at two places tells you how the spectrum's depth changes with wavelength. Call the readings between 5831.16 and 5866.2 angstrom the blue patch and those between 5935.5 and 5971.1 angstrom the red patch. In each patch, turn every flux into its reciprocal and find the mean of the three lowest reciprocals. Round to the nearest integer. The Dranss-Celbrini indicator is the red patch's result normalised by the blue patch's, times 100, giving 115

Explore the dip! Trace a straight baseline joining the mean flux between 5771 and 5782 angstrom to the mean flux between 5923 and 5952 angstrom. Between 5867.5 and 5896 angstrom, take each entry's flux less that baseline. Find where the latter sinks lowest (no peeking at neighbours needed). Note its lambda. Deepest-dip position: 5891.21 angstrom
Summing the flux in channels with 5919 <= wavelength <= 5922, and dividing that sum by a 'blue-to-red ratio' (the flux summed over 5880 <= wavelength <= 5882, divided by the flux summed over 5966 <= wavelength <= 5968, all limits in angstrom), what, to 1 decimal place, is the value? 5.1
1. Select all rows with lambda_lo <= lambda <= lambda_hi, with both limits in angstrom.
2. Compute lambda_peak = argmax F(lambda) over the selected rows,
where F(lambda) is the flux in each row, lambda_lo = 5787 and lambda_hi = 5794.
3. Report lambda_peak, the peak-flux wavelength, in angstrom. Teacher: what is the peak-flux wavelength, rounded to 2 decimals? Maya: 5789.01 angstrom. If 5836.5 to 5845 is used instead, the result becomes 5843.92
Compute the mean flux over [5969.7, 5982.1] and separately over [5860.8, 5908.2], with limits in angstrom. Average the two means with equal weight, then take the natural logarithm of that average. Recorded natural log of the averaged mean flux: 0.86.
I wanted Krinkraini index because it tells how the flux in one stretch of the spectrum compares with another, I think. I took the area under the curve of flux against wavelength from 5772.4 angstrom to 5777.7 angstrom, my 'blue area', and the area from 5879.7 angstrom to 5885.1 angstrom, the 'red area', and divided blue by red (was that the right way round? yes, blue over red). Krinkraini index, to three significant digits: 1.21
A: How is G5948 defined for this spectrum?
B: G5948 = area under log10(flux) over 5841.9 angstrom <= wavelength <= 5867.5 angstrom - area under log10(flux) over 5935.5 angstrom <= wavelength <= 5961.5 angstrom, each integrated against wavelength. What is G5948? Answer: 0.45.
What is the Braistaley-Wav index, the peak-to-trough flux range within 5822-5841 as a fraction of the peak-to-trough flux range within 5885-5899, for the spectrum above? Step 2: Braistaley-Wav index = 1.5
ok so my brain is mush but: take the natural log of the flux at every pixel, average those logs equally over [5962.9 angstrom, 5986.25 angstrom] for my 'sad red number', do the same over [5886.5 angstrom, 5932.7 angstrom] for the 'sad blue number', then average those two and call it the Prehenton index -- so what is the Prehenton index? 0.86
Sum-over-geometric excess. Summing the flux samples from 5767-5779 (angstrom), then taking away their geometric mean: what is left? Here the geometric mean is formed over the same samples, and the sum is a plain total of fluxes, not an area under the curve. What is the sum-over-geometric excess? 19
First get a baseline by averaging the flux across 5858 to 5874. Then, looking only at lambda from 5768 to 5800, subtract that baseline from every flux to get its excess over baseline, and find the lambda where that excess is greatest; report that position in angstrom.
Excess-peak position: 5789.01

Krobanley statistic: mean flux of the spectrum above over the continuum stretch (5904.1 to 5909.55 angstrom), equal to 2.51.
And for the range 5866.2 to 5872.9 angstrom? 2.42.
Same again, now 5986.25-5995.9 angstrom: 2.43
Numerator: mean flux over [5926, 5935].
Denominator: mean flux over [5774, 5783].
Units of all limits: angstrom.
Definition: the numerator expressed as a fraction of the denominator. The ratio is 1.08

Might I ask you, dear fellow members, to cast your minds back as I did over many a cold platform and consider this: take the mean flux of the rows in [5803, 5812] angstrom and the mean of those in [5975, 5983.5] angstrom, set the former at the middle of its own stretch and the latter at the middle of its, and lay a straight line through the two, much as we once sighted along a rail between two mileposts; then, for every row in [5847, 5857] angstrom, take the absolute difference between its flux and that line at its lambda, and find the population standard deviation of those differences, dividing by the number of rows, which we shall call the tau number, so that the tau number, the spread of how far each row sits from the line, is 0.28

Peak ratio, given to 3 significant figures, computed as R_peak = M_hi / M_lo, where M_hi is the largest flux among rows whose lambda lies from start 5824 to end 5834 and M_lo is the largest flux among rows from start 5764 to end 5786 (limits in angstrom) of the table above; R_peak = 1.00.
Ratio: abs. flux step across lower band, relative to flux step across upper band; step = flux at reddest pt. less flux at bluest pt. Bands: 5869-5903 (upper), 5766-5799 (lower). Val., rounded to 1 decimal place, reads -2.9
